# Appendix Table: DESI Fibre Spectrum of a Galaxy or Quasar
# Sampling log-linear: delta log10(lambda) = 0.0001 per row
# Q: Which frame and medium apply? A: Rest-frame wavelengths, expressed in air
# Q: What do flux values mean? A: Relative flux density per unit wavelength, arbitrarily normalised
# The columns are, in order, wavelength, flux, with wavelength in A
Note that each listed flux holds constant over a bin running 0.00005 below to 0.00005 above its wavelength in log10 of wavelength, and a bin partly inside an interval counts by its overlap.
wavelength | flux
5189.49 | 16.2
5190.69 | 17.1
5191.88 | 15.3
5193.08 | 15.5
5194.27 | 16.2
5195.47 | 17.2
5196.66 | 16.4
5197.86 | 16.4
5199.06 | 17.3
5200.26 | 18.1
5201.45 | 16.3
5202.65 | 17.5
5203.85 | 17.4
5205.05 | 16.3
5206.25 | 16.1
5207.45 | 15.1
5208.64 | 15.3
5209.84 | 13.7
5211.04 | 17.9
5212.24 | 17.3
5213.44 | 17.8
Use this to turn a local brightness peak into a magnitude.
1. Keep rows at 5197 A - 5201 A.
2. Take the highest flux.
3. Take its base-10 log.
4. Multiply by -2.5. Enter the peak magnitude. -3.14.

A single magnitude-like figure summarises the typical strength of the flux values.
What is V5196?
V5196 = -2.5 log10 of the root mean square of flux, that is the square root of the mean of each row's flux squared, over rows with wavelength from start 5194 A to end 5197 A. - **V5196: -3.05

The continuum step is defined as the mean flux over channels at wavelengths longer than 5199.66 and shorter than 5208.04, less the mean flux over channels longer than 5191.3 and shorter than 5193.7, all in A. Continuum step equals 1.3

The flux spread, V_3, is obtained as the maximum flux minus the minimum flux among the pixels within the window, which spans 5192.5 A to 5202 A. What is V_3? 2.6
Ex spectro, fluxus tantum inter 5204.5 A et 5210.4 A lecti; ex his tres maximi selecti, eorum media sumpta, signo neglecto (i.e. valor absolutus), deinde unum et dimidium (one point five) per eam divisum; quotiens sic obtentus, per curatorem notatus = 0.094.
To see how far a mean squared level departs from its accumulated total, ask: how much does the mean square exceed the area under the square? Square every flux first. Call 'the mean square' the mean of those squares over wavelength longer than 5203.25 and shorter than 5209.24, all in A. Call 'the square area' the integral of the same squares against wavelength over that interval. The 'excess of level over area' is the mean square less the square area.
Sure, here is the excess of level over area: -1288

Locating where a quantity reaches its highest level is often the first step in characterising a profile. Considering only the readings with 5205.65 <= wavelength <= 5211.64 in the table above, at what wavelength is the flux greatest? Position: 5211.04 A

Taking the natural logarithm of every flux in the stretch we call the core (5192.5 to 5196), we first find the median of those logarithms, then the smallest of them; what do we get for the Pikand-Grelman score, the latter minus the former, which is -0.044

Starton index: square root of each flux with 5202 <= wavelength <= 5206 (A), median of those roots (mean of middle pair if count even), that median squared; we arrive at 17.4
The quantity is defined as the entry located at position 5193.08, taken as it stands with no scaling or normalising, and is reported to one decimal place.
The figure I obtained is 15.5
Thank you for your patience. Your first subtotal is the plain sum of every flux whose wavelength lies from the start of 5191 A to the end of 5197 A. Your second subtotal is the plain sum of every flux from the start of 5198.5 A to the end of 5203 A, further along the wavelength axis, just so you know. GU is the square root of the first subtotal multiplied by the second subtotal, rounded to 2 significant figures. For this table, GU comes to 75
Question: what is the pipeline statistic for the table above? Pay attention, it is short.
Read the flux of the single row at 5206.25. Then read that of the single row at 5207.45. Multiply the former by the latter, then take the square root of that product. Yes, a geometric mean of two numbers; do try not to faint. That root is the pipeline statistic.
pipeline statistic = 15.6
